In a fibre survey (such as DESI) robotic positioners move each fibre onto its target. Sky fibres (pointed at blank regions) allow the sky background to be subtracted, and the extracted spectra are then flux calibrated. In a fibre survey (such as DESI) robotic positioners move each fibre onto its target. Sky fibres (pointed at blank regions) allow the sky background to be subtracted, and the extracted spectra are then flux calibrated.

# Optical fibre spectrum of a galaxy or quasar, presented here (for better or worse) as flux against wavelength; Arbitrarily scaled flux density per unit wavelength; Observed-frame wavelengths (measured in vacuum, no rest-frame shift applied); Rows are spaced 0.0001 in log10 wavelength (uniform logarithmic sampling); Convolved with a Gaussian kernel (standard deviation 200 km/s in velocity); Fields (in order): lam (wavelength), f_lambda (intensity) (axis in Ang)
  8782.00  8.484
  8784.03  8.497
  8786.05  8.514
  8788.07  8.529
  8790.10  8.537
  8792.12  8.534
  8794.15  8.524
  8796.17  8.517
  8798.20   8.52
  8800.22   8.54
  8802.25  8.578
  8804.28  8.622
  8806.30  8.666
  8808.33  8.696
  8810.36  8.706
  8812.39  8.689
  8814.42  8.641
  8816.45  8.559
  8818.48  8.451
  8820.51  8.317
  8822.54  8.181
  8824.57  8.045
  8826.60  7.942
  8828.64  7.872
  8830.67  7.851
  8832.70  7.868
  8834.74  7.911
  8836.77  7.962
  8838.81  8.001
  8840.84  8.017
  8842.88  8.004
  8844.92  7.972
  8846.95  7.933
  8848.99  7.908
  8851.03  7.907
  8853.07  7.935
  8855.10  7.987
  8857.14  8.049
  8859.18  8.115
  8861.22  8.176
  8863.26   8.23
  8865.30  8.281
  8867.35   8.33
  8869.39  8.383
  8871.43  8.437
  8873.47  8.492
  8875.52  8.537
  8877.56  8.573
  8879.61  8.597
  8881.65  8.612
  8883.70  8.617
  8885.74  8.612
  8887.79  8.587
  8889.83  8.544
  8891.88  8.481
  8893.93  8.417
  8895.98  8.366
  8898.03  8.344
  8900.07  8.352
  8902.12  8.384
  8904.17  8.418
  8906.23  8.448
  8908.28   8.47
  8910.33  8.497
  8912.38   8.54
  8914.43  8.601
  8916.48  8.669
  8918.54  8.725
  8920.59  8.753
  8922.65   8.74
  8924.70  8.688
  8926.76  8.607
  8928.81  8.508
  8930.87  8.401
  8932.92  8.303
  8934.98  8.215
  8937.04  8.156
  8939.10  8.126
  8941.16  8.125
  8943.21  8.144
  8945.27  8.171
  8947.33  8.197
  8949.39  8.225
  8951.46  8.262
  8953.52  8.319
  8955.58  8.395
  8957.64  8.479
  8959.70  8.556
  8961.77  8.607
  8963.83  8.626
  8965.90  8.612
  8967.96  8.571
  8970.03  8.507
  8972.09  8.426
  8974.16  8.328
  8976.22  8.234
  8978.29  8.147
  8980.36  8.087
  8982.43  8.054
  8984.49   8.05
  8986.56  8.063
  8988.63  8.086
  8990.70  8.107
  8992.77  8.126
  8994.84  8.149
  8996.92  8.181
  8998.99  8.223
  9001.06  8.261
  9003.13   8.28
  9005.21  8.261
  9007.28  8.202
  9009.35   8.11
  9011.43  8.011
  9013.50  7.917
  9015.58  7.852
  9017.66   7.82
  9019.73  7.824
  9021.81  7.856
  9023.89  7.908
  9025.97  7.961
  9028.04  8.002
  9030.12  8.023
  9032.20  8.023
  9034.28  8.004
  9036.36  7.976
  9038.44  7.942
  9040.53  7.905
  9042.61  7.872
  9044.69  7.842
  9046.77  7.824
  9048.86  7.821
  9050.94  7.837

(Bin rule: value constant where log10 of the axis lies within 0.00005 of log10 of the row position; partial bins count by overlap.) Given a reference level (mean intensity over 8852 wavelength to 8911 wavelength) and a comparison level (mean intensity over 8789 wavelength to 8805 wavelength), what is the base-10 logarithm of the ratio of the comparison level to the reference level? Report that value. 0.008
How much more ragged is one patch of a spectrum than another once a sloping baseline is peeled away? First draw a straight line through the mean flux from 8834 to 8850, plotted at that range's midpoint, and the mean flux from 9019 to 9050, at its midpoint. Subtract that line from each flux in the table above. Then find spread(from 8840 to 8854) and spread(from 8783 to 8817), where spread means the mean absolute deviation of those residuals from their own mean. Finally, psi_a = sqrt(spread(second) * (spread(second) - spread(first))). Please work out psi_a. 0.042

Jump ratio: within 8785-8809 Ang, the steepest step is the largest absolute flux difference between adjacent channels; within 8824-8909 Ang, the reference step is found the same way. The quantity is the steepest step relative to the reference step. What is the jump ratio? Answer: 0.4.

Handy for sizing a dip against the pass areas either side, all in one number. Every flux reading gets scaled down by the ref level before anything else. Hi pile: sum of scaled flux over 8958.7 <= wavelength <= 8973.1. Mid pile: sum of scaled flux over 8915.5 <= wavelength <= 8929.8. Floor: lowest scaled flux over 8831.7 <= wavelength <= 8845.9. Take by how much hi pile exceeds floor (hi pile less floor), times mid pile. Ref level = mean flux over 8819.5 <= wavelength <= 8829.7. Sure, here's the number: 48.5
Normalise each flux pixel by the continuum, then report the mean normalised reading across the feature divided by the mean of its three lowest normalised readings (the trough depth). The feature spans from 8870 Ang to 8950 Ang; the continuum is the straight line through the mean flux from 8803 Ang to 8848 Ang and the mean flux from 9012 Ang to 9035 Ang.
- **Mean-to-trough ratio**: 1.03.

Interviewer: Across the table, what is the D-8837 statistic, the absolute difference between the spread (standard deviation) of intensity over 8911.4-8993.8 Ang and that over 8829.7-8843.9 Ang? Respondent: 0.16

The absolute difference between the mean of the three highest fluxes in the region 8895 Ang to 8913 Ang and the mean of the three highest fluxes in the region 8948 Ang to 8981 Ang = 0.11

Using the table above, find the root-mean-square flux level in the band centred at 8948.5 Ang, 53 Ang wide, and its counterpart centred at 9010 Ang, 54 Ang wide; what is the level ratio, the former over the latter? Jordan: 1.04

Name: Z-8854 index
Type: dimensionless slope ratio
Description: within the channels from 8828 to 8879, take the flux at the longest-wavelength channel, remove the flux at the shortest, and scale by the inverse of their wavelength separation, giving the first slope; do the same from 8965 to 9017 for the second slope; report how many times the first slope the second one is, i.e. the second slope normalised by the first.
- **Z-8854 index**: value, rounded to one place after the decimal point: -1.1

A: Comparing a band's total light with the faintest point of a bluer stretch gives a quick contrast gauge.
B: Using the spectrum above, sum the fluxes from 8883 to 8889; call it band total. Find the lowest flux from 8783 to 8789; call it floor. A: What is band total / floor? 3.04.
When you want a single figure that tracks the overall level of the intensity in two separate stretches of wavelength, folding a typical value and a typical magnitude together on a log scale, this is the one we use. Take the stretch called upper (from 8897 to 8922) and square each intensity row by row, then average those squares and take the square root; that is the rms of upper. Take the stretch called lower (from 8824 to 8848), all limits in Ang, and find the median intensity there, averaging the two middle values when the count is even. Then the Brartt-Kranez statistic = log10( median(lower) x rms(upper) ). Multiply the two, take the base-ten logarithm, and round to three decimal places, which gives 1.831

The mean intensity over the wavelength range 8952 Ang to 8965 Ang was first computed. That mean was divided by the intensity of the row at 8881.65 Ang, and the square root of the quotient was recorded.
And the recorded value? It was 0.993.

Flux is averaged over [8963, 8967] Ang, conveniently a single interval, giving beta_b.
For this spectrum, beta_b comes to 8.62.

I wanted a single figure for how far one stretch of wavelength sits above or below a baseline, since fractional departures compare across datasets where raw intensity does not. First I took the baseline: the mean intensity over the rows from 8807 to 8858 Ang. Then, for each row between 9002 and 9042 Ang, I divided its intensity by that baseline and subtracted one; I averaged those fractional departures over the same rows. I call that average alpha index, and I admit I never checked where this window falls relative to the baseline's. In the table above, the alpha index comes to -0.018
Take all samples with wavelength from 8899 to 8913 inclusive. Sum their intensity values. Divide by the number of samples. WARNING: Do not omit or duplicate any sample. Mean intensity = 8.44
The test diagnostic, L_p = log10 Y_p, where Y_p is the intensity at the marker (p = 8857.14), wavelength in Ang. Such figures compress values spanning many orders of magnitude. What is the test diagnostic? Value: 0.906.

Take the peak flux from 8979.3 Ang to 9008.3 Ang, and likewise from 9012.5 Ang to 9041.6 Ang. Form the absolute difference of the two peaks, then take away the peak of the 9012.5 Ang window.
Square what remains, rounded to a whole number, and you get 60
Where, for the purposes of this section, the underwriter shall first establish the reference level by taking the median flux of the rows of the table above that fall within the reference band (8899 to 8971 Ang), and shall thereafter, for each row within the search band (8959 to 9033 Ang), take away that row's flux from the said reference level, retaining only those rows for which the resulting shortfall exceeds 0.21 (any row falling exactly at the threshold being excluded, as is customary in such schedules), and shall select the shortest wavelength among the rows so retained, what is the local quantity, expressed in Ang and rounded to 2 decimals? 8976.22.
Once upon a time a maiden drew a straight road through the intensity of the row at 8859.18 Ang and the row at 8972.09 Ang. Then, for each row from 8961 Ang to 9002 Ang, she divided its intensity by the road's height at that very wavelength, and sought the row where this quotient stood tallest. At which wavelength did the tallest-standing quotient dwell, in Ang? 8963.83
